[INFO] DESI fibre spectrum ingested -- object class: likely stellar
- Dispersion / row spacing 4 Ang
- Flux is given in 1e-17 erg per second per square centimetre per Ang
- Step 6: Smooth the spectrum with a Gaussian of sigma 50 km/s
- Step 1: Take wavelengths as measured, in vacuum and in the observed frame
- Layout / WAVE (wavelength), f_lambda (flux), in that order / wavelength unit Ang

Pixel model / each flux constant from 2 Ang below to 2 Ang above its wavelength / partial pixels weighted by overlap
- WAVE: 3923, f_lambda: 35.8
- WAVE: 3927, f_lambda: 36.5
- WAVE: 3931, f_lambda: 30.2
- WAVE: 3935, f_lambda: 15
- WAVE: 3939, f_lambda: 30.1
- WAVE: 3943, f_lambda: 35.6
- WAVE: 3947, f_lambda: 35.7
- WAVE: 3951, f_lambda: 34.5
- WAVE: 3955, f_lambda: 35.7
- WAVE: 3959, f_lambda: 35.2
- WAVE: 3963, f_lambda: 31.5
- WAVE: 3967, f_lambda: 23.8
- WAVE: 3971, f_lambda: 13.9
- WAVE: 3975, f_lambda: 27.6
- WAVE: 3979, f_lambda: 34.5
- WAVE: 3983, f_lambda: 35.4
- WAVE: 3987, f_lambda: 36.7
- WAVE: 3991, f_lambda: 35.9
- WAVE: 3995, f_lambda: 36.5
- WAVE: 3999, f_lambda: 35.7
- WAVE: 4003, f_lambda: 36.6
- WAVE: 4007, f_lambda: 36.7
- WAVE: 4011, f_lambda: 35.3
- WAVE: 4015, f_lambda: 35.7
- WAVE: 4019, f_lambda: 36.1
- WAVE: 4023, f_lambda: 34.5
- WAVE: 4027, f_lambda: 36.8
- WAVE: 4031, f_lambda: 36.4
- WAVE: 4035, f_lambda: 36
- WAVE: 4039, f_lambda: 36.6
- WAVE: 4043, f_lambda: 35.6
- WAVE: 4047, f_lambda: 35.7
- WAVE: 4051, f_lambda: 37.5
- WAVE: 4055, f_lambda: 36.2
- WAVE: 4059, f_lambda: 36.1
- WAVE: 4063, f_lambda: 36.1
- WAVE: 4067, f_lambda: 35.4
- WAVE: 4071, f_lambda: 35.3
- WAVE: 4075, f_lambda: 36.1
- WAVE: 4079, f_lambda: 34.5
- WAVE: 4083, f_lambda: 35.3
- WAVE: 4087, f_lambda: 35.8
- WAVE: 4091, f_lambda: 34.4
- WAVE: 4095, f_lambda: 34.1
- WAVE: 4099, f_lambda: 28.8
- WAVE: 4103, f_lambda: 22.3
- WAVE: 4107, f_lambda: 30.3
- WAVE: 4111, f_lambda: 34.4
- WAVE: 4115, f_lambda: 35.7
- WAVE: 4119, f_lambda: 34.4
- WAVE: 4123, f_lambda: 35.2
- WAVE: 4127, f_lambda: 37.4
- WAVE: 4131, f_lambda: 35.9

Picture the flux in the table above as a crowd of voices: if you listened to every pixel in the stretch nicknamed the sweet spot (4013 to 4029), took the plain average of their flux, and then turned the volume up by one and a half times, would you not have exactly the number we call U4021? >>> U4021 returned 53.7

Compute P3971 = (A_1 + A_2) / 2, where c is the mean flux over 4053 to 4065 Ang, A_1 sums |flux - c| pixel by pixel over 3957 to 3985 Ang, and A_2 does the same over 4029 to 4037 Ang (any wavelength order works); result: 26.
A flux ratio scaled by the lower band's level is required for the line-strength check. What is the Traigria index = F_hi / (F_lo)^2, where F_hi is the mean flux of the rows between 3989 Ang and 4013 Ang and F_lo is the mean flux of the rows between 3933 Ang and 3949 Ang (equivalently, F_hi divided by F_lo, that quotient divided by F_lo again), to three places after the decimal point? 0.043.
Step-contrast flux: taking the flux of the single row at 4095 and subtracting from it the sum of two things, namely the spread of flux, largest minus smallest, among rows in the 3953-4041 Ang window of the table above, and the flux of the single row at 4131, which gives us -25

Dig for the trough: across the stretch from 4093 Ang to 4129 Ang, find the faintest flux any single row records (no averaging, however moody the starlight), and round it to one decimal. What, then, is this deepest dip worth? 22.3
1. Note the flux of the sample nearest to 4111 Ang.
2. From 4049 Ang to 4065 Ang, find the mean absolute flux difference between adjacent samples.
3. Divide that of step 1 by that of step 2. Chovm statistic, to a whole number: 74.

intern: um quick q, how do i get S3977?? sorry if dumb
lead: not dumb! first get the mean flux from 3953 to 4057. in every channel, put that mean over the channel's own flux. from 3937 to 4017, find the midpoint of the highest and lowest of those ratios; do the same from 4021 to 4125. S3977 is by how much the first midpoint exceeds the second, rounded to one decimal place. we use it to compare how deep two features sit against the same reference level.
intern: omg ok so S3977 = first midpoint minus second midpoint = 0.5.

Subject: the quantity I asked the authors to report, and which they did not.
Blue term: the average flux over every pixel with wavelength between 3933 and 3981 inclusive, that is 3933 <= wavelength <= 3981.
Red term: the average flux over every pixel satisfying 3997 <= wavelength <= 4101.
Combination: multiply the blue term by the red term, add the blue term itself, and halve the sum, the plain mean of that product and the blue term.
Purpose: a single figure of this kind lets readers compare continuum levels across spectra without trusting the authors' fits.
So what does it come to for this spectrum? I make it 537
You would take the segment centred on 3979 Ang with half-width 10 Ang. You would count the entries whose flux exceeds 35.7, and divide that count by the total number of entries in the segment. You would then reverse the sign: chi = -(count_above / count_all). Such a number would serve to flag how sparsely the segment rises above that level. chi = -0.20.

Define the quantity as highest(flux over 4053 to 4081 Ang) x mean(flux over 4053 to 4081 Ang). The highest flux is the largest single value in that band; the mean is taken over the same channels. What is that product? 1291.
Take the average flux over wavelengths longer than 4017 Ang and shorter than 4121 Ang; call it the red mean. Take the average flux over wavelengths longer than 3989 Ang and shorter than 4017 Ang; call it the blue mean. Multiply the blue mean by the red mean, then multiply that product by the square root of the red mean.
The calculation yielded 7348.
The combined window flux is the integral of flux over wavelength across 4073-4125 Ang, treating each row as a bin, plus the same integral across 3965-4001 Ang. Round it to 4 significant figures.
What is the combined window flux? 2845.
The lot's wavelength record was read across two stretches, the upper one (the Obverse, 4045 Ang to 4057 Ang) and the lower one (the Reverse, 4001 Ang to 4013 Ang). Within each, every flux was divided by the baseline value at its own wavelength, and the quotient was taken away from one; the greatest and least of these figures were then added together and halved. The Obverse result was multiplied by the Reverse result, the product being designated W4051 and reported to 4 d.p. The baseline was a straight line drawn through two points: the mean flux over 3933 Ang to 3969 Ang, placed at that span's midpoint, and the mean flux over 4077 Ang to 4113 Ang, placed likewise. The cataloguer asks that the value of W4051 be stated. 0.0226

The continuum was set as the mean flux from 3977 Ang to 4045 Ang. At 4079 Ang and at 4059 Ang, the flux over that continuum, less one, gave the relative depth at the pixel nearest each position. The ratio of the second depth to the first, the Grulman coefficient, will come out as -0.11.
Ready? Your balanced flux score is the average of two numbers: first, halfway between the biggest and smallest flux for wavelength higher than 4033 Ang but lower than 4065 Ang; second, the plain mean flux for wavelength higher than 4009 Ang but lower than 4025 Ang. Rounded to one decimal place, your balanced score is 36.0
